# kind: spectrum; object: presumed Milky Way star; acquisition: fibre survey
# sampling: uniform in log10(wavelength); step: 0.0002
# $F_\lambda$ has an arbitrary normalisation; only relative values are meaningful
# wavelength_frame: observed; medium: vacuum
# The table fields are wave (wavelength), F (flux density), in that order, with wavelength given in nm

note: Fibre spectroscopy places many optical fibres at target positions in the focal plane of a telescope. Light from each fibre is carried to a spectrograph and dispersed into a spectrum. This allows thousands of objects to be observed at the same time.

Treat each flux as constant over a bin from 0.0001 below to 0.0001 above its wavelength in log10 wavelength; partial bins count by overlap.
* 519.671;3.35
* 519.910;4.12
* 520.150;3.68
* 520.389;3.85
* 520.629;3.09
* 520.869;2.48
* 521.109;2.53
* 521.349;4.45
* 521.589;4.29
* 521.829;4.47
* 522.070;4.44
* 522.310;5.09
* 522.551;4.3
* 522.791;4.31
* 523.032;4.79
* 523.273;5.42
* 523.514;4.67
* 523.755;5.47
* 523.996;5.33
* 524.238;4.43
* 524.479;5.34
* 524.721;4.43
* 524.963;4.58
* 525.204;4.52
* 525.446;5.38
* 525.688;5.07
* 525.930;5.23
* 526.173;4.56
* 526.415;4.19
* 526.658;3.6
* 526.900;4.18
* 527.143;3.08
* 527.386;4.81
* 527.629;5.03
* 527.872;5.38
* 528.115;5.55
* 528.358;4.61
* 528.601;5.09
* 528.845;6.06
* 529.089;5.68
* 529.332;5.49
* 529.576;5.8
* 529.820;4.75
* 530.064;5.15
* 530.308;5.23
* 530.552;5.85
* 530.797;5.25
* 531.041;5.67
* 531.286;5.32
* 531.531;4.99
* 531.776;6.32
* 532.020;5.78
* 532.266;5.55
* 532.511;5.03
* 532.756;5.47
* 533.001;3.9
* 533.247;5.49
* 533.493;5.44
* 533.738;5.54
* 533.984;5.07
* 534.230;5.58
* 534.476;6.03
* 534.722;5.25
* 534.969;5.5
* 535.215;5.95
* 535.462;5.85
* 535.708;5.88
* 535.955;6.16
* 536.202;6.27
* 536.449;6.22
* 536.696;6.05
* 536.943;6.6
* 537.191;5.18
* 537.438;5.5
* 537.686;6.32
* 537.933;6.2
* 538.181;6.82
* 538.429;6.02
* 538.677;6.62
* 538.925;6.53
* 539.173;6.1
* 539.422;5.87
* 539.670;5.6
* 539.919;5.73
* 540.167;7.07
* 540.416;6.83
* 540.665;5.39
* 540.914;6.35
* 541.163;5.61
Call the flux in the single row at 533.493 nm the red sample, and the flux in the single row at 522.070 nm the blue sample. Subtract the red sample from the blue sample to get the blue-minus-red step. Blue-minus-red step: -1.00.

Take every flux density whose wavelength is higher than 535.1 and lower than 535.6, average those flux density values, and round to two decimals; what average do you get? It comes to 5.90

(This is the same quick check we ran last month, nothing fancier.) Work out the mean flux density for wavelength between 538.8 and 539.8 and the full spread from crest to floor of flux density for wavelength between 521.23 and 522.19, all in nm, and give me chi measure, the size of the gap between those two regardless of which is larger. 5.8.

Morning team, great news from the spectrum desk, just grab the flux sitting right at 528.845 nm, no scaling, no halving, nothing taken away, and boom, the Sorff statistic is 6.06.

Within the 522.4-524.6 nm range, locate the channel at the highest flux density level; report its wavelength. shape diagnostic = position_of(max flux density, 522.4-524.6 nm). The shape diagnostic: 523.755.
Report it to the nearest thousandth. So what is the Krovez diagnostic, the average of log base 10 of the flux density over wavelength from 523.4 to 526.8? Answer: 0.676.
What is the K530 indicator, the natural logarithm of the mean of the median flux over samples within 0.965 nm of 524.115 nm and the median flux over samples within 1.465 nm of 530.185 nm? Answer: 1.65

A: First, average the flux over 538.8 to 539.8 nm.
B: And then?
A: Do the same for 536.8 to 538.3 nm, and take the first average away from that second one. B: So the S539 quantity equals 0.1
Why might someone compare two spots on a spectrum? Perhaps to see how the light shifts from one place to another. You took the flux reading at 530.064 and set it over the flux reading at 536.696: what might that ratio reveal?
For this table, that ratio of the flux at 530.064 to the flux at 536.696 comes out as 0.85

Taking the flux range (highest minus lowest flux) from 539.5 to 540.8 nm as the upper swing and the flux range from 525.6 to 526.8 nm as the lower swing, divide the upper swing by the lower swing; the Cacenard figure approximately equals 1.0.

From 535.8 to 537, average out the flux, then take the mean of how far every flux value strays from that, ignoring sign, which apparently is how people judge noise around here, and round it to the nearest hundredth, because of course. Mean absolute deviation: 0.14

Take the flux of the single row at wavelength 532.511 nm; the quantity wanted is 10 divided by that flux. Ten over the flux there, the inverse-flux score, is 2.0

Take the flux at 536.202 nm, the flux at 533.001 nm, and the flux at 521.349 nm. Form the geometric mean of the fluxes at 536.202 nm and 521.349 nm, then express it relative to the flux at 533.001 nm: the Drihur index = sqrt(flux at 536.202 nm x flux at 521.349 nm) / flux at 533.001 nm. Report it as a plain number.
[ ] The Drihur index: 1.35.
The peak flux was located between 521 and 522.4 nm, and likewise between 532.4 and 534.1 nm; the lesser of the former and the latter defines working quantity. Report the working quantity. 5.1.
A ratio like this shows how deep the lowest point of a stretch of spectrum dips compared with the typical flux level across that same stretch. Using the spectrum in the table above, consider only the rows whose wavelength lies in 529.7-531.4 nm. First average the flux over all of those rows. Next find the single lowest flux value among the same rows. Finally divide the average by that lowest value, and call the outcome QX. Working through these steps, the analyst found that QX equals 1.12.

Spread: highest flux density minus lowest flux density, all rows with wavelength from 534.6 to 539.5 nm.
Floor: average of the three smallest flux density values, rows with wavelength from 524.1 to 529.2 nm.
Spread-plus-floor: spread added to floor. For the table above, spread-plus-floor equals 5.26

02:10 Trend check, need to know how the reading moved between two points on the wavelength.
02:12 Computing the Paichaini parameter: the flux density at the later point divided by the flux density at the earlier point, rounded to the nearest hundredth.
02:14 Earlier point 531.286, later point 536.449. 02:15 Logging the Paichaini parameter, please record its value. 1.17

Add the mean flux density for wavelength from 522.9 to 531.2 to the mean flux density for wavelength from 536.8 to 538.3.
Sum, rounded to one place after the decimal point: 11.1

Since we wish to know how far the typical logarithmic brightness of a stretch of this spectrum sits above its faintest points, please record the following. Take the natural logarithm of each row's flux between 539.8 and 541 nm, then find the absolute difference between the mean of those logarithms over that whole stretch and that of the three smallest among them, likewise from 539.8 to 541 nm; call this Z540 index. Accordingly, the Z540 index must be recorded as 0.072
